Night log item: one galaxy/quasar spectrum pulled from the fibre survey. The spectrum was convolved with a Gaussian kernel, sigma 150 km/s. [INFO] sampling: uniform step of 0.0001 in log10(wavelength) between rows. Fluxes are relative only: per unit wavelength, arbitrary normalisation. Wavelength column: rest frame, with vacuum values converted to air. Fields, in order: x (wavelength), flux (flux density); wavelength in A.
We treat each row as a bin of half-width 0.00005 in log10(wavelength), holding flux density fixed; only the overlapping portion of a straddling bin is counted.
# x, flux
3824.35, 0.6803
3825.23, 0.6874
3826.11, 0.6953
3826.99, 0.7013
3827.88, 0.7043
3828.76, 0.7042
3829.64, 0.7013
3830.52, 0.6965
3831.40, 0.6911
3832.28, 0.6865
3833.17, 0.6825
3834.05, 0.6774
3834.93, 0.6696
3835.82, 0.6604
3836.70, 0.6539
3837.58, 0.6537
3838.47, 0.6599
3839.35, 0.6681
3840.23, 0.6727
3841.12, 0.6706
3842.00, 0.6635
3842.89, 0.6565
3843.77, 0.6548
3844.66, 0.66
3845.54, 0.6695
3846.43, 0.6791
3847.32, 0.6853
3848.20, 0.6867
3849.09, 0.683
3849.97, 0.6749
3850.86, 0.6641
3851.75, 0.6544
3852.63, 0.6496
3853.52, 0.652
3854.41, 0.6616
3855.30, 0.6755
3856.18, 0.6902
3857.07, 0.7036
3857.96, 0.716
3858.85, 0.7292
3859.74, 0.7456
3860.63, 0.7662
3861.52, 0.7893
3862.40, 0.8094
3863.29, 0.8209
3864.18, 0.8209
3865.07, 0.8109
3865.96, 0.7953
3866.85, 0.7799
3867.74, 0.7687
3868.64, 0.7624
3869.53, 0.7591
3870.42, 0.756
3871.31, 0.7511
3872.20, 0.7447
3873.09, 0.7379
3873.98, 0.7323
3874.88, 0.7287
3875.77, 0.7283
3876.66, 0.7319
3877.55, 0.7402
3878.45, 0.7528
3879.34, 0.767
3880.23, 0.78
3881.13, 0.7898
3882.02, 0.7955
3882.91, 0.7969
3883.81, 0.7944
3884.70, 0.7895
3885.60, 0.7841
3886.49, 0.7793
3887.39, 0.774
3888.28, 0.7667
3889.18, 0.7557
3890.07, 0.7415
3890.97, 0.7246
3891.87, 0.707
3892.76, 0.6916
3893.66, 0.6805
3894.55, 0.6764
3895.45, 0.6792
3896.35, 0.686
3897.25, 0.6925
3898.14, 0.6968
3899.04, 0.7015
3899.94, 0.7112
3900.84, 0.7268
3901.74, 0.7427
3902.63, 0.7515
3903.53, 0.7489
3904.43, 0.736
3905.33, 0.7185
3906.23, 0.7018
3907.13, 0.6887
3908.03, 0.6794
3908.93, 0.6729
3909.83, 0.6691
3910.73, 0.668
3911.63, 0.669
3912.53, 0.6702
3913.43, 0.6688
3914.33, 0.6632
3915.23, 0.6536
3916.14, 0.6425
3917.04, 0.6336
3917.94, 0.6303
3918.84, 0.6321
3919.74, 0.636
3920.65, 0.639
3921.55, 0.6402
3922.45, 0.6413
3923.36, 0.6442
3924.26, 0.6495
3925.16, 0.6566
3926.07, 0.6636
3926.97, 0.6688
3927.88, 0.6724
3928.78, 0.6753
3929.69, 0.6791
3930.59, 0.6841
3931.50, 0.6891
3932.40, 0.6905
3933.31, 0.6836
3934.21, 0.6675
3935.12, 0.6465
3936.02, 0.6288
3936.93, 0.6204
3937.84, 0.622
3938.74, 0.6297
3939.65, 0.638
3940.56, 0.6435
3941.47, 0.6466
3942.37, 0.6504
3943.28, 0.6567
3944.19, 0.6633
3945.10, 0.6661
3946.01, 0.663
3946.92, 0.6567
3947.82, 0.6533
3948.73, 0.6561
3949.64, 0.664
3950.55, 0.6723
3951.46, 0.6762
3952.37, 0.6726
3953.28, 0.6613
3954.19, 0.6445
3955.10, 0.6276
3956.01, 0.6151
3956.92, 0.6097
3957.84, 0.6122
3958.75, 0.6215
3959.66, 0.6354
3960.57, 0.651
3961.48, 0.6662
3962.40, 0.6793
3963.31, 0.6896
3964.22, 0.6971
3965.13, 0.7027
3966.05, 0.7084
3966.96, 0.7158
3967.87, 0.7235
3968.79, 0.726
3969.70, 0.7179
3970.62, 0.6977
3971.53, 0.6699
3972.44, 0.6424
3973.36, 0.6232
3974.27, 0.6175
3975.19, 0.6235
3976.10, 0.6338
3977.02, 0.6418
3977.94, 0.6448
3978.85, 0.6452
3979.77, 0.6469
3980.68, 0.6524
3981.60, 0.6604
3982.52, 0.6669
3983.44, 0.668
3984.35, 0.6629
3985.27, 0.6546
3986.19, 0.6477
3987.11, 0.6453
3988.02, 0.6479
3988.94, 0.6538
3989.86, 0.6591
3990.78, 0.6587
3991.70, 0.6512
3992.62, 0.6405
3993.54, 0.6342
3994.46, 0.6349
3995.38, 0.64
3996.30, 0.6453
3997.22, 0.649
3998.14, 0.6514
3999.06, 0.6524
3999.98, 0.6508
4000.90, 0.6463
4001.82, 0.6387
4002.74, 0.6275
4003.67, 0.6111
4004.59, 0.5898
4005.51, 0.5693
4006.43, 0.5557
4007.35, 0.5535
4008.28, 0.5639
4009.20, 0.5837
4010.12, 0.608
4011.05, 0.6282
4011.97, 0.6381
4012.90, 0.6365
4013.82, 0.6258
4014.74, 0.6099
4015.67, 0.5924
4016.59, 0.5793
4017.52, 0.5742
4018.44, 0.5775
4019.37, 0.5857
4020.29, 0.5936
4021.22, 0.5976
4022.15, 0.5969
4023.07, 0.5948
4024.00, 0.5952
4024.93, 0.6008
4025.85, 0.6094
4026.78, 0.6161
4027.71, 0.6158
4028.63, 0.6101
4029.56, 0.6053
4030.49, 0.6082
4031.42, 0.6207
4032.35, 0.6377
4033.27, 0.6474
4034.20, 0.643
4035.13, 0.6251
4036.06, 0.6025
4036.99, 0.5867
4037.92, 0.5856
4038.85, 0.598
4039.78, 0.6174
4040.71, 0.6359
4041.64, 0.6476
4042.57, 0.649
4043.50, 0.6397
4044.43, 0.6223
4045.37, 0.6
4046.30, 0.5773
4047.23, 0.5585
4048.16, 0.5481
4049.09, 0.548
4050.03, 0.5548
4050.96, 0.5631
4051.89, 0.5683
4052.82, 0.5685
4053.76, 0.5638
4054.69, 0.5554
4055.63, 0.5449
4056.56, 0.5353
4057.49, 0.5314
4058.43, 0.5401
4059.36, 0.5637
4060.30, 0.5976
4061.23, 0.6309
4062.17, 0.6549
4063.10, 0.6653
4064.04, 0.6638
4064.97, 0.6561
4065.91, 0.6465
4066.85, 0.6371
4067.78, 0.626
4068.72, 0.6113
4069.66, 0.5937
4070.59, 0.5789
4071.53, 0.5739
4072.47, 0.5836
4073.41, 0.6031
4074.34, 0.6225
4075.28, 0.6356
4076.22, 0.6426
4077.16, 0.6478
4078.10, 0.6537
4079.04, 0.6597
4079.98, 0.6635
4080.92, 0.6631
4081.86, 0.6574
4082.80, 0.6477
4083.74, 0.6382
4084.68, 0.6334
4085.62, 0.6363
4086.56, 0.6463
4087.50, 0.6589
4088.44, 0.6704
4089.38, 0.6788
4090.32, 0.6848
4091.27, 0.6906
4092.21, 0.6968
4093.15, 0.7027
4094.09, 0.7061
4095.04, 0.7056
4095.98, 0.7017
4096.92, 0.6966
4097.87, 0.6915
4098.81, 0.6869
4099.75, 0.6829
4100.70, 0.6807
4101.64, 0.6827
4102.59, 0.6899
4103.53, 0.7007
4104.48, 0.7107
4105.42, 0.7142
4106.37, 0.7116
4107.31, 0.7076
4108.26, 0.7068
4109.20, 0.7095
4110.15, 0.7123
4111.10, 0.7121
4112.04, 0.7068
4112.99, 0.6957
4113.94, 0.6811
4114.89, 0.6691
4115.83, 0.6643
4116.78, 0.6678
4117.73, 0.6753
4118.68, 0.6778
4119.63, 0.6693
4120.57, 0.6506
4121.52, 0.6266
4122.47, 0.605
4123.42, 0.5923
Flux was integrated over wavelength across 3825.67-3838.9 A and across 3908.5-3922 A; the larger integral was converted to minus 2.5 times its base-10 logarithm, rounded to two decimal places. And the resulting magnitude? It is -2.39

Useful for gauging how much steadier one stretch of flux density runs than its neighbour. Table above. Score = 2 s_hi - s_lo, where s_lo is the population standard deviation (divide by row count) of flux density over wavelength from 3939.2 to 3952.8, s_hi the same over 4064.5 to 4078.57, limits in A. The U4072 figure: 0.044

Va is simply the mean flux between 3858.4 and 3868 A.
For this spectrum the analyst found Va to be 0.79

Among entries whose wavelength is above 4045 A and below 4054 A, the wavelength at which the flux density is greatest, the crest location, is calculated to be 4045.37 A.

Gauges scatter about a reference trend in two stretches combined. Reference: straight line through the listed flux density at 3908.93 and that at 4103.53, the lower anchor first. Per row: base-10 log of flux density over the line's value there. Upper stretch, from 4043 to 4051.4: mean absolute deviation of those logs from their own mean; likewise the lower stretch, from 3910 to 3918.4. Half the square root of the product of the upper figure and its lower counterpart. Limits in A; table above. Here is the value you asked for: 0.0069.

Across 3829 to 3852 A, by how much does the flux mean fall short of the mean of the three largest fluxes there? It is 0.024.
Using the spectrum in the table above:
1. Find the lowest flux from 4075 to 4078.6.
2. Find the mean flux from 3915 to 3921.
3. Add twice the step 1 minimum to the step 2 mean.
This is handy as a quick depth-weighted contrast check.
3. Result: 1.91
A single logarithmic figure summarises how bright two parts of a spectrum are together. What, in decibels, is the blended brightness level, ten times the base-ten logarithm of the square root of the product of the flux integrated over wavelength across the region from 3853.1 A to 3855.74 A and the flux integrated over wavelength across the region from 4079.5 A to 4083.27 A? 3.2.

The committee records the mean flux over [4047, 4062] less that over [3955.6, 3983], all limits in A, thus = -0.10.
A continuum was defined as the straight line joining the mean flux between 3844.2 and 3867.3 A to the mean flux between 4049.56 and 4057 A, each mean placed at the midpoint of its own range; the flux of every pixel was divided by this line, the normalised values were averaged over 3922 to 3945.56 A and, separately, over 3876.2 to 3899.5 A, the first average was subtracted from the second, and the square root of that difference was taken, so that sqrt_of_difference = 0.26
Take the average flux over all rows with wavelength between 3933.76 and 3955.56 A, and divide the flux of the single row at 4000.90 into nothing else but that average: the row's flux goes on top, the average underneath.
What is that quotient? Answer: 0.99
